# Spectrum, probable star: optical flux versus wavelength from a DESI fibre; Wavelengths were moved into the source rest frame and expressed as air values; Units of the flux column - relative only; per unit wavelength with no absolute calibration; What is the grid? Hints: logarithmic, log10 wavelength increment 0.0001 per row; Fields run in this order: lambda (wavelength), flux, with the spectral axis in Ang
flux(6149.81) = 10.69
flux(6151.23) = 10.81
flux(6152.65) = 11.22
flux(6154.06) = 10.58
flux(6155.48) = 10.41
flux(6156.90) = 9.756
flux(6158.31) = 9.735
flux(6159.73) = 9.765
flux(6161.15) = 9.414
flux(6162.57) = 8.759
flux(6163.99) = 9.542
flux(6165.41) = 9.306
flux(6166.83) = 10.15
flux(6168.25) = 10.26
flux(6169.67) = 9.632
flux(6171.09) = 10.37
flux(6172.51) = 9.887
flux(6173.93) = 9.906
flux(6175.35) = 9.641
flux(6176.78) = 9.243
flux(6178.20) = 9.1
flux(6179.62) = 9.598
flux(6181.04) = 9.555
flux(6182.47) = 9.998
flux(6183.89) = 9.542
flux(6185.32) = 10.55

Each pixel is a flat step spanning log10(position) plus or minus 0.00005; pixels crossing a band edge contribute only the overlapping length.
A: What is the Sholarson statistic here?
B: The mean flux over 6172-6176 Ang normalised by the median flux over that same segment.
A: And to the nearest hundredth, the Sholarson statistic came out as 0.99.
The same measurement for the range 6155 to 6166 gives 0.99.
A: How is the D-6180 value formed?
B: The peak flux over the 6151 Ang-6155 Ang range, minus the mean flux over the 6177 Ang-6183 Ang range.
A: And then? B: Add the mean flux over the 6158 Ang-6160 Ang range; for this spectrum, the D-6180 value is 11.4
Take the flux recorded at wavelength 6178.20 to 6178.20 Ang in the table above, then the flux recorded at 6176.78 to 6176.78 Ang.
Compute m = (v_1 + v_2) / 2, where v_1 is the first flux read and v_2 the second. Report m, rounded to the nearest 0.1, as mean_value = 9.2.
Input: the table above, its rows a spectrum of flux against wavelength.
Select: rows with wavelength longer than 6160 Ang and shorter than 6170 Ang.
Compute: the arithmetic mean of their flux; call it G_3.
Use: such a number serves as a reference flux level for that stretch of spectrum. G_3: 9.6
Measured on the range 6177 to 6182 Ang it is 9.4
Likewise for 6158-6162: 9.6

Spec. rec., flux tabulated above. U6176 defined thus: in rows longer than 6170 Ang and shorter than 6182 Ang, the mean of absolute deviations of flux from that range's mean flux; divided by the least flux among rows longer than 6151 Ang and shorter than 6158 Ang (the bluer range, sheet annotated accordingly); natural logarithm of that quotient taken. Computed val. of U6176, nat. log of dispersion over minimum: -3.50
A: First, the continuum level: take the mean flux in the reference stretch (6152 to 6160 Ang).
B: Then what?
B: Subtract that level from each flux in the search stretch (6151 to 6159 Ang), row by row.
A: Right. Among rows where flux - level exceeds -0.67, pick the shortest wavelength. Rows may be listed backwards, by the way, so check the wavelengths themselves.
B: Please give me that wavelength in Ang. 6151.23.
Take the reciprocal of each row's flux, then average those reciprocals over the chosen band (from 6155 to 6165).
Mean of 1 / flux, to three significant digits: 0.104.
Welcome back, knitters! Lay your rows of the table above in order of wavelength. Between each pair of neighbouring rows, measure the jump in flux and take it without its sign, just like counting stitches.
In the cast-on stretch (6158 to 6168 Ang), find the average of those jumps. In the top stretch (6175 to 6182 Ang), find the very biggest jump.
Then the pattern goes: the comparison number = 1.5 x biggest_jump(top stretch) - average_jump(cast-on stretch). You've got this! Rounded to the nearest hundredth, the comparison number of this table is 0.26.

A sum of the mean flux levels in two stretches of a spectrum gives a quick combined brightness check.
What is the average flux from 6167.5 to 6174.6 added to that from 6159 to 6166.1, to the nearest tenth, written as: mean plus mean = 19.4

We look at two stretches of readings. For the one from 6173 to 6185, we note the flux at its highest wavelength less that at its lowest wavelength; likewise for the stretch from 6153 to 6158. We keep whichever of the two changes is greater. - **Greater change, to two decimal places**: -0.36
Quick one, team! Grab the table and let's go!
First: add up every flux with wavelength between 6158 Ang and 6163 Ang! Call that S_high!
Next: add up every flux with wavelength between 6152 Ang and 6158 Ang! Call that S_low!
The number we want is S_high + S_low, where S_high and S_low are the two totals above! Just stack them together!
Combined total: 80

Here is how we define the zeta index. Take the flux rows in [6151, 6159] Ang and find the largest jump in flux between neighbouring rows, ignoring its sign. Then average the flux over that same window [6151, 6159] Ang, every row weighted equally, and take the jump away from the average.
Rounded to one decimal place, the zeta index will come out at 9.8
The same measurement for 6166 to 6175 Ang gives 9.3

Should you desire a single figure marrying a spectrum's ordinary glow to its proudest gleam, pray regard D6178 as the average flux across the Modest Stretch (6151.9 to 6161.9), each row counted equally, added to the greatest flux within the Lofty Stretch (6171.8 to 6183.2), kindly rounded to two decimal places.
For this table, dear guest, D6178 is 20.12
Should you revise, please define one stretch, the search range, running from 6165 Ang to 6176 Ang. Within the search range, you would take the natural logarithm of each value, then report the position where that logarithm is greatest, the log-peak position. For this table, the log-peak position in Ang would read 6171.09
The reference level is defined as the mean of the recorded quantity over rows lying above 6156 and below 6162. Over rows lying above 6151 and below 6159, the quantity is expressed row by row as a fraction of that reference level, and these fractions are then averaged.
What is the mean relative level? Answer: 1.08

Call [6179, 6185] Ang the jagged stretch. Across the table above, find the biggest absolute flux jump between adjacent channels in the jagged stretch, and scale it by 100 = 46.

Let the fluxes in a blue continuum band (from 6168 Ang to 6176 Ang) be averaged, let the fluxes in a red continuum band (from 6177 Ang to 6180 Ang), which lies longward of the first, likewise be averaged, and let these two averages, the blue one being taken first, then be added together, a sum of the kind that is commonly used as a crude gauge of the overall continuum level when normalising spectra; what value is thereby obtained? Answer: 19.3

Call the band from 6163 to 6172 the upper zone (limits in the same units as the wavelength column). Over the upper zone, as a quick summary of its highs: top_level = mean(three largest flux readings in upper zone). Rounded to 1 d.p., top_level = 10.3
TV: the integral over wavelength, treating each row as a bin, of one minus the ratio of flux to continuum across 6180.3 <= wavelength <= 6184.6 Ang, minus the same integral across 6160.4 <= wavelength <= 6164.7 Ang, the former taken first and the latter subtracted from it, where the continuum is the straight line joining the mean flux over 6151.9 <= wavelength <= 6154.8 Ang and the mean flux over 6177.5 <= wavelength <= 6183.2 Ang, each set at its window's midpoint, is -0.60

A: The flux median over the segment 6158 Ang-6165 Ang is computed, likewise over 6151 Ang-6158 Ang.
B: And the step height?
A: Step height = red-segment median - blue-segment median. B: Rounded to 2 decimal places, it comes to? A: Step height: -1.04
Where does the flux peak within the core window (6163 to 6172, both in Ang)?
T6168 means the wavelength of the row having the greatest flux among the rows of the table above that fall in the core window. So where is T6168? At 6171.09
